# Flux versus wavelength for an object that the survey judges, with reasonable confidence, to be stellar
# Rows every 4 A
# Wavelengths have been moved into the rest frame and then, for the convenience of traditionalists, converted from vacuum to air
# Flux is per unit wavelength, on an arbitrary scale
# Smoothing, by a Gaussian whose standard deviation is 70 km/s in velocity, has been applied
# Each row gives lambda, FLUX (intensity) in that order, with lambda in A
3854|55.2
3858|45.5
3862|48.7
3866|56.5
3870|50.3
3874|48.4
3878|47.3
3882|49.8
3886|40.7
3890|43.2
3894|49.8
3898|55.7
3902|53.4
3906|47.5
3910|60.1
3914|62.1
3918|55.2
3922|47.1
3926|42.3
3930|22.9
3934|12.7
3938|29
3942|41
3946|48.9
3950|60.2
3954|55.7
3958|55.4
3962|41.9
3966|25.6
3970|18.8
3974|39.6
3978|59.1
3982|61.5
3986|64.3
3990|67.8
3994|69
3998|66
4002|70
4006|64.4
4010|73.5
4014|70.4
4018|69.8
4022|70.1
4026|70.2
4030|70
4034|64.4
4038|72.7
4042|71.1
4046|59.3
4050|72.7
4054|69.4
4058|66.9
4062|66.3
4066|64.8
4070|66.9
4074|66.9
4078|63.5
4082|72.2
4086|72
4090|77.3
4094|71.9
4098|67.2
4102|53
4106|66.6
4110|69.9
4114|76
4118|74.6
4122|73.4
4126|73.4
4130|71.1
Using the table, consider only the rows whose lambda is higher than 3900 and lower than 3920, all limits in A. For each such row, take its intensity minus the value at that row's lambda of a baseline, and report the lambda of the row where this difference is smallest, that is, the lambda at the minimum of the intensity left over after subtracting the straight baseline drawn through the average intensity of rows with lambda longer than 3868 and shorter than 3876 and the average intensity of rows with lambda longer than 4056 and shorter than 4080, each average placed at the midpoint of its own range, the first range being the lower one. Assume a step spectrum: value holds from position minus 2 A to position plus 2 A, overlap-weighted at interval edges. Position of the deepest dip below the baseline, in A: 3906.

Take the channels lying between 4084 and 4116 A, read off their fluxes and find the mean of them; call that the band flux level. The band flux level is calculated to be 69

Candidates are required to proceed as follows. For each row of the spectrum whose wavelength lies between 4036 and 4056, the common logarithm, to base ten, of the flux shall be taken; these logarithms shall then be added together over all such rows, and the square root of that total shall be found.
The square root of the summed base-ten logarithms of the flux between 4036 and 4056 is 3.03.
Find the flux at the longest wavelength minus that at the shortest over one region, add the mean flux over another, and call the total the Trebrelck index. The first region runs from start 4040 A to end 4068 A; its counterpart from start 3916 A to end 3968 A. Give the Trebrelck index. 35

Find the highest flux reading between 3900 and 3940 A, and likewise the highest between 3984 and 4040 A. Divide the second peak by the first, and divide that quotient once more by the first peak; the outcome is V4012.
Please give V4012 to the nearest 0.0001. 0.0191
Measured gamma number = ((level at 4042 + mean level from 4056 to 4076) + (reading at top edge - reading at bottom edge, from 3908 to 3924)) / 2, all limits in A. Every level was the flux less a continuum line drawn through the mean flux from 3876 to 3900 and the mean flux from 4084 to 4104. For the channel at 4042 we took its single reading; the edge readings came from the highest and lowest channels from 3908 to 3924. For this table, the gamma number -3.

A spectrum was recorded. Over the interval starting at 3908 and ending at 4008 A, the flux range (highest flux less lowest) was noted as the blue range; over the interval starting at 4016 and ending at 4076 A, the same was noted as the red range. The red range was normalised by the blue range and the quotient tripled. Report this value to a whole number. 1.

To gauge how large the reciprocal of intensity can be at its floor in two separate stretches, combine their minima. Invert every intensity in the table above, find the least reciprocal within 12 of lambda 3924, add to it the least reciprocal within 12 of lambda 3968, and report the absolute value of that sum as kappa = 0.033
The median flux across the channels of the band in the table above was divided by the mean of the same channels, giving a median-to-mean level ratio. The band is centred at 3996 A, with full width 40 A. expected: 1.00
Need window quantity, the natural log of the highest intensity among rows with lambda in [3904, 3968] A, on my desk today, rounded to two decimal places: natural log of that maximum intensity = 4.13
